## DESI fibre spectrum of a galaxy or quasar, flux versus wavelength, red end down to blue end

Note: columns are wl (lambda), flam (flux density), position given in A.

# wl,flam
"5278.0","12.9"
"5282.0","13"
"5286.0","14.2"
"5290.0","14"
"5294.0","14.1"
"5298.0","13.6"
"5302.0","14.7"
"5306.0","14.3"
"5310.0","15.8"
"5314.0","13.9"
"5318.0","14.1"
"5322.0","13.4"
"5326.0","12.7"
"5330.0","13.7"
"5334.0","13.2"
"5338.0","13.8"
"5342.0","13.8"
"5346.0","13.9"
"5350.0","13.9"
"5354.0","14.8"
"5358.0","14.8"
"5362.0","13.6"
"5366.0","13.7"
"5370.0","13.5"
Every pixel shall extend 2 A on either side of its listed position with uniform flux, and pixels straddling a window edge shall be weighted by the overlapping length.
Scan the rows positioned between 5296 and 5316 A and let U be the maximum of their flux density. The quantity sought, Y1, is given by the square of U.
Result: 250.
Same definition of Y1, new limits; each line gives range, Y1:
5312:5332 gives 199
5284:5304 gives 216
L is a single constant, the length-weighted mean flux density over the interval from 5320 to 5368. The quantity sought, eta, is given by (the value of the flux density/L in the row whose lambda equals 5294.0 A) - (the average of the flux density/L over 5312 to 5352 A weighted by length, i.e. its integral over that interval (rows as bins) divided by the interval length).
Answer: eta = 0.033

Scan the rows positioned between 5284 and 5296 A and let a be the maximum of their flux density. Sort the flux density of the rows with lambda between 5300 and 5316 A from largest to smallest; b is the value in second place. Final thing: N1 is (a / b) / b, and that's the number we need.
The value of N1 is 0.0657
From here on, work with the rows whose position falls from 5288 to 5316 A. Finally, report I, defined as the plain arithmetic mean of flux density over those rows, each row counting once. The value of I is 14.3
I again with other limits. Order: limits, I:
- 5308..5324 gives 14.3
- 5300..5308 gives 14.5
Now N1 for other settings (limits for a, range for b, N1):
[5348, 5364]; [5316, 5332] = 0.0789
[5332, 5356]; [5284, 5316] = 0.0685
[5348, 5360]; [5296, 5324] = 0.0685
